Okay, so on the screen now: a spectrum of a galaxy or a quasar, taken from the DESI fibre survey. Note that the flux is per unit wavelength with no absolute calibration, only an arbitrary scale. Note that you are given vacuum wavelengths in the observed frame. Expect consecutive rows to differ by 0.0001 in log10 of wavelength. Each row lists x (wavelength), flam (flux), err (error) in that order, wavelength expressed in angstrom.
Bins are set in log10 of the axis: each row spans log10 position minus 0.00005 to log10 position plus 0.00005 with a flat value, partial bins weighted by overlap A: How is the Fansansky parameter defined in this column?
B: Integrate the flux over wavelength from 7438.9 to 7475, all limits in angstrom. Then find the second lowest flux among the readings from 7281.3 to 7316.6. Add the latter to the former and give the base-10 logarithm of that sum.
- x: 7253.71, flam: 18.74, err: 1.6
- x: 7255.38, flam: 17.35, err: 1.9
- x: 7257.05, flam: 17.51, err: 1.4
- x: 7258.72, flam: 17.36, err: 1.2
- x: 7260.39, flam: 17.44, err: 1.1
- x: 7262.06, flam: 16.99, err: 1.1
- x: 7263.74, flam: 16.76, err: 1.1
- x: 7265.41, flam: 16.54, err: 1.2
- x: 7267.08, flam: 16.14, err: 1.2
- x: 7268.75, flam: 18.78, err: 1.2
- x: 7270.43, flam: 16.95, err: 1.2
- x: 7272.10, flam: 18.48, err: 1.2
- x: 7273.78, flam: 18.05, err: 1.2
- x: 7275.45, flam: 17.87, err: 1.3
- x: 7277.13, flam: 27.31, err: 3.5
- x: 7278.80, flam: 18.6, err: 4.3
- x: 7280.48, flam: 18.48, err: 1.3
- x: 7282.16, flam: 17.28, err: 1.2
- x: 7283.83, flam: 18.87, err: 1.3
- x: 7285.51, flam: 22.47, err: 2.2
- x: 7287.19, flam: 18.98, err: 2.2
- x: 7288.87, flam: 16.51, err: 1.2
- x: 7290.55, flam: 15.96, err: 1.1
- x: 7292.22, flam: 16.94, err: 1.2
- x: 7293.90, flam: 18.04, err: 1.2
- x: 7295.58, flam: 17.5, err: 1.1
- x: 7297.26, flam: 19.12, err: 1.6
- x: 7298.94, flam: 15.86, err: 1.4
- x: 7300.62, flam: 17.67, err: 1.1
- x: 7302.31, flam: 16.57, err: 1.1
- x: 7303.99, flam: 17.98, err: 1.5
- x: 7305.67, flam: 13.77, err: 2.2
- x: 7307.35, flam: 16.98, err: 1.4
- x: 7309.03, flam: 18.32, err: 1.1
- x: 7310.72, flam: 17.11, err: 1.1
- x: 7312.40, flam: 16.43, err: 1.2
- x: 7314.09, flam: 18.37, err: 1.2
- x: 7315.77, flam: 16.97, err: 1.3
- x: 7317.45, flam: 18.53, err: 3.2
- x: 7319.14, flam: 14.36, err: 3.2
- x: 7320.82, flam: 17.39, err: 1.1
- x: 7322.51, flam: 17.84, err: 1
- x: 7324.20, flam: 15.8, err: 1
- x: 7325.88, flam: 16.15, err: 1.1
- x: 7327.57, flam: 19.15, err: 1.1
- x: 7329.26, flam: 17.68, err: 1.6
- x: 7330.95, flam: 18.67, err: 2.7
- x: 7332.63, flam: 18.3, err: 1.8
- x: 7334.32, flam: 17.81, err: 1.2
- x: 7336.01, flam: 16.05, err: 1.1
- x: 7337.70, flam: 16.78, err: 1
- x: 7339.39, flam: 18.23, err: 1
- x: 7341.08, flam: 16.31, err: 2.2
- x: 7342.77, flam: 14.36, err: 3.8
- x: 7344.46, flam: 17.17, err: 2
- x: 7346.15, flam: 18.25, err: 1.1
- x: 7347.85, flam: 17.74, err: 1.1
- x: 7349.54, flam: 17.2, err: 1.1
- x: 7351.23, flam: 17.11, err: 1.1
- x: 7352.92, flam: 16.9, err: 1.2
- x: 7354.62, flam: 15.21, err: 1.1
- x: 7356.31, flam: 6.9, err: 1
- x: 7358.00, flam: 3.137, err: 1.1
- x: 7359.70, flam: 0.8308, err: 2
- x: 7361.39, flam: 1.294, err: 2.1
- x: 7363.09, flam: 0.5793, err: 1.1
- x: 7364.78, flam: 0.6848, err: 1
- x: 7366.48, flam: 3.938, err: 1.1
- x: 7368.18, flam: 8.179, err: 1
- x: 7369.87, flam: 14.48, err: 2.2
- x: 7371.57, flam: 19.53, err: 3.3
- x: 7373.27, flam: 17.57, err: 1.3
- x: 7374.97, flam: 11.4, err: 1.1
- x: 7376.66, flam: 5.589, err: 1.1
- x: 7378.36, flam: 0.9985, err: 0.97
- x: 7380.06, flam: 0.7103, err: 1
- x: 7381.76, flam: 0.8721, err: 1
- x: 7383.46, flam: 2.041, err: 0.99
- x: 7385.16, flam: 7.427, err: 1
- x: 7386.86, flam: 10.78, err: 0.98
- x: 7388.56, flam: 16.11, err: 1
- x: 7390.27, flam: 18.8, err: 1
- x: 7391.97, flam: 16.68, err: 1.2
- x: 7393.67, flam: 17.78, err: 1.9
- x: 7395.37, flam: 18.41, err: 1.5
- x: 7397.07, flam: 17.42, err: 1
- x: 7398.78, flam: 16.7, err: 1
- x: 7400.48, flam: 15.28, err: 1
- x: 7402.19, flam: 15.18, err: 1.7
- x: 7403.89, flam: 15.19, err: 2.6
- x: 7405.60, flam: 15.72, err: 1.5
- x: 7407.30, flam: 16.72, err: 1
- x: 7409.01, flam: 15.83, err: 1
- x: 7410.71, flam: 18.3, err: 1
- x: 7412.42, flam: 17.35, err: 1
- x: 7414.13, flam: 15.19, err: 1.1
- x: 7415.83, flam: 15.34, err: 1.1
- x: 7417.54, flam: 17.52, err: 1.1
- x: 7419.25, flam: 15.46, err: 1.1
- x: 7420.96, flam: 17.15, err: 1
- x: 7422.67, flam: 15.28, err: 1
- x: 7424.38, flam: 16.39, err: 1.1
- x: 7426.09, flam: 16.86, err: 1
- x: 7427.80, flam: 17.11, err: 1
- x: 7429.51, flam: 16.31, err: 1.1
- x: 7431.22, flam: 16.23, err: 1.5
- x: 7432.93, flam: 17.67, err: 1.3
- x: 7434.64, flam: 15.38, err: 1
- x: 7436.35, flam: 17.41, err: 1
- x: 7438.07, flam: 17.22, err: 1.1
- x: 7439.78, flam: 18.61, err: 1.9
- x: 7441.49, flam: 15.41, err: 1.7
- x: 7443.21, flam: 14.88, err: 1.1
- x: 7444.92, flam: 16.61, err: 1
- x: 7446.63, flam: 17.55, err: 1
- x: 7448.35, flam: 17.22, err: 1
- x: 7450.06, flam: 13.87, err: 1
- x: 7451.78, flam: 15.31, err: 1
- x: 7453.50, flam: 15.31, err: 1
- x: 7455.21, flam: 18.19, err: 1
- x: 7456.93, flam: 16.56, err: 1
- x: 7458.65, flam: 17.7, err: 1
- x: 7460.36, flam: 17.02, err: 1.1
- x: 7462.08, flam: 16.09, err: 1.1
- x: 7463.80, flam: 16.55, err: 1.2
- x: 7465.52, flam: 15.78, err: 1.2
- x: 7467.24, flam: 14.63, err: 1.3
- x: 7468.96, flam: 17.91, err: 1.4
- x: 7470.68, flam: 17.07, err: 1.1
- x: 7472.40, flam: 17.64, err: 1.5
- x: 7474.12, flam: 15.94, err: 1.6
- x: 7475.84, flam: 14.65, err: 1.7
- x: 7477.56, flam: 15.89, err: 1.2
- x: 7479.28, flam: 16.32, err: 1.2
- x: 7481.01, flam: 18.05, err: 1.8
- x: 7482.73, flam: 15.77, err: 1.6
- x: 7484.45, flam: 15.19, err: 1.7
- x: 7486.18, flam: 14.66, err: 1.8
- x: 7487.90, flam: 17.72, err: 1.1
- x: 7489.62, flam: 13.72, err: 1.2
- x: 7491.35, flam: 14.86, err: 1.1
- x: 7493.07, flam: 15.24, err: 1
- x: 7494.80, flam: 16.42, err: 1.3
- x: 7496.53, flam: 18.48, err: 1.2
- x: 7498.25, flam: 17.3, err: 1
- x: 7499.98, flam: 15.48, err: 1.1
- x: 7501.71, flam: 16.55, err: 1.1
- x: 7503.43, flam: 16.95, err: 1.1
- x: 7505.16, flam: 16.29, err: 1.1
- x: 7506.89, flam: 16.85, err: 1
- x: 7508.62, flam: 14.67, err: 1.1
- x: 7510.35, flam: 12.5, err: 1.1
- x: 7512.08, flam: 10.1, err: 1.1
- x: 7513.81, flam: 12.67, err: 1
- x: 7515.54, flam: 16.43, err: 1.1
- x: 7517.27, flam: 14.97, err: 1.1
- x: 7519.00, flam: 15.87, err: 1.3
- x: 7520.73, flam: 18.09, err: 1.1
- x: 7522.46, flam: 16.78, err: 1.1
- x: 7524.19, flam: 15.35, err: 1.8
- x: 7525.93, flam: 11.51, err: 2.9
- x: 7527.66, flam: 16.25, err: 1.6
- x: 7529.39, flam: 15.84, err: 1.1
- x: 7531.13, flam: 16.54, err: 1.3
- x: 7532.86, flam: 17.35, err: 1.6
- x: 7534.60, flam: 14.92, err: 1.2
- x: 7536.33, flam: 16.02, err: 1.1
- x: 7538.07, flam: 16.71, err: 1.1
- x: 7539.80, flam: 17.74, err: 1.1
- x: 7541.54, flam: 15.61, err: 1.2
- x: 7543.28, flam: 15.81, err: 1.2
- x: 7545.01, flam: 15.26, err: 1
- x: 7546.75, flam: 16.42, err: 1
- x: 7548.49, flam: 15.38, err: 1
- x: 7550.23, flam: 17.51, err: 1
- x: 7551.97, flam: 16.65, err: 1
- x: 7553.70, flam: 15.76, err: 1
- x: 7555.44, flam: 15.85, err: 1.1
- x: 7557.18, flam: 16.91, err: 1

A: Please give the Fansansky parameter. 2.79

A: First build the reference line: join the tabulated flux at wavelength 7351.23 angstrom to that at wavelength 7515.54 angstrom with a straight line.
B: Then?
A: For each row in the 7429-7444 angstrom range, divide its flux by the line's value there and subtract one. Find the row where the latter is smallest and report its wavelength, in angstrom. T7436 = 7443.21 angstrom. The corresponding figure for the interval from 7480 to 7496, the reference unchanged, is 7489.62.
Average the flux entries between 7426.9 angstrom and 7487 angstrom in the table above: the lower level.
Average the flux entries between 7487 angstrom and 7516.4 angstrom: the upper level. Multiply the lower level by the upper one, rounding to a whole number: 253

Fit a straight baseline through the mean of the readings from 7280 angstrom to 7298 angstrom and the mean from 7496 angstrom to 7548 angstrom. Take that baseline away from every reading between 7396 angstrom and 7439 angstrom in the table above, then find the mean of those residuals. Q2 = -0.4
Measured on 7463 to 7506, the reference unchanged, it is 0.1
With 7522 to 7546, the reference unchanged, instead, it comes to 0.3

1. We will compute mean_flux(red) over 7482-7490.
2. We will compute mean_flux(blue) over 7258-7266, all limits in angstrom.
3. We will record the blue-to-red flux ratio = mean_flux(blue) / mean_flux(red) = 1.10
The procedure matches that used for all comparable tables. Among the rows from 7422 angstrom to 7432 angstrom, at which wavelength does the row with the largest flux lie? 7427.80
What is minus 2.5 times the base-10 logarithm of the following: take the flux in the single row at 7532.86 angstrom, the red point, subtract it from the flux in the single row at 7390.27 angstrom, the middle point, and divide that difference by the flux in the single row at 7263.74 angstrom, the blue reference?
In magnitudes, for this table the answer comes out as 2.7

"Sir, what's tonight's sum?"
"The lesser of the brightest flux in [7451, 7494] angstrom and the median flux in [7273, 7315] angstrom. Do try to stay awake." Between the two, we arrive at 17.9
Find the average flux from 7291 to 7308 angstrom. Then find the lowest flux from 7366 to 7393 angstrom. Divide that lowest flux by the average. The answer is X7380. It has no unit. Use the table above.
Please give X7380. 0.0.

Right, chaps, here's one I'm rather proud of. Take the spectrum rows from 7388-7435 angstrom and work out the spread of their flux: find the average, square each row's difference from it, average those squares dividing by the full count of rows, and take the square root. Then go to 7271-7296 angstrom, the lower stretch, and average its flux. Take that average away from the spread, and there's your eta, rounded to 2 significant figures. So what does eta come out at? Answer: -18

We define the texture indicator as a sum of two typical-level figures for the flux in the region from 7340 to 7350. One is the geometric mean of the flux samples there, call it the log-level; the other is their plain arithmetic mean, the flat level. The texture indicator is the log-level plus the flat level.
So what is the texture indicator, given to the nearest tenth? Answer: 33.6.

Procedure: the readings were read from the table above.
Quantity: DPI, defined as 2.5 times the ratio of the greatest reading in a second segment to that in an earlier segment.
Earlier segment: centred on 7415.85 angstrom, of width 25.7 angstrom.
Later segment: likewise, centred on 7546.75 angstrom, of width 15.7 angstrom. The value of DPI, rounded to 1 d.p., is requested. 2.4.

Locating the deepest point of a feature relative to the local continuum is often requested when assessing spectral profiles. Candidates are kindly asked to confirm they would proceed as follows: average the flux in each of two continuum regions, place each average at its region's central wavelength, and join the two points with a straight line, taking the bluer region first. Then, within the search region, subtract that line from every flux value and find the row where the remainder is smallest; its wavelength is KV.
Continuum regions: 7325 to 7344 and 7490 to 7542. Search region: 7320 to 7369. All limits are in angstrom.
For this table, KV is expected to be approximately 7363.09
